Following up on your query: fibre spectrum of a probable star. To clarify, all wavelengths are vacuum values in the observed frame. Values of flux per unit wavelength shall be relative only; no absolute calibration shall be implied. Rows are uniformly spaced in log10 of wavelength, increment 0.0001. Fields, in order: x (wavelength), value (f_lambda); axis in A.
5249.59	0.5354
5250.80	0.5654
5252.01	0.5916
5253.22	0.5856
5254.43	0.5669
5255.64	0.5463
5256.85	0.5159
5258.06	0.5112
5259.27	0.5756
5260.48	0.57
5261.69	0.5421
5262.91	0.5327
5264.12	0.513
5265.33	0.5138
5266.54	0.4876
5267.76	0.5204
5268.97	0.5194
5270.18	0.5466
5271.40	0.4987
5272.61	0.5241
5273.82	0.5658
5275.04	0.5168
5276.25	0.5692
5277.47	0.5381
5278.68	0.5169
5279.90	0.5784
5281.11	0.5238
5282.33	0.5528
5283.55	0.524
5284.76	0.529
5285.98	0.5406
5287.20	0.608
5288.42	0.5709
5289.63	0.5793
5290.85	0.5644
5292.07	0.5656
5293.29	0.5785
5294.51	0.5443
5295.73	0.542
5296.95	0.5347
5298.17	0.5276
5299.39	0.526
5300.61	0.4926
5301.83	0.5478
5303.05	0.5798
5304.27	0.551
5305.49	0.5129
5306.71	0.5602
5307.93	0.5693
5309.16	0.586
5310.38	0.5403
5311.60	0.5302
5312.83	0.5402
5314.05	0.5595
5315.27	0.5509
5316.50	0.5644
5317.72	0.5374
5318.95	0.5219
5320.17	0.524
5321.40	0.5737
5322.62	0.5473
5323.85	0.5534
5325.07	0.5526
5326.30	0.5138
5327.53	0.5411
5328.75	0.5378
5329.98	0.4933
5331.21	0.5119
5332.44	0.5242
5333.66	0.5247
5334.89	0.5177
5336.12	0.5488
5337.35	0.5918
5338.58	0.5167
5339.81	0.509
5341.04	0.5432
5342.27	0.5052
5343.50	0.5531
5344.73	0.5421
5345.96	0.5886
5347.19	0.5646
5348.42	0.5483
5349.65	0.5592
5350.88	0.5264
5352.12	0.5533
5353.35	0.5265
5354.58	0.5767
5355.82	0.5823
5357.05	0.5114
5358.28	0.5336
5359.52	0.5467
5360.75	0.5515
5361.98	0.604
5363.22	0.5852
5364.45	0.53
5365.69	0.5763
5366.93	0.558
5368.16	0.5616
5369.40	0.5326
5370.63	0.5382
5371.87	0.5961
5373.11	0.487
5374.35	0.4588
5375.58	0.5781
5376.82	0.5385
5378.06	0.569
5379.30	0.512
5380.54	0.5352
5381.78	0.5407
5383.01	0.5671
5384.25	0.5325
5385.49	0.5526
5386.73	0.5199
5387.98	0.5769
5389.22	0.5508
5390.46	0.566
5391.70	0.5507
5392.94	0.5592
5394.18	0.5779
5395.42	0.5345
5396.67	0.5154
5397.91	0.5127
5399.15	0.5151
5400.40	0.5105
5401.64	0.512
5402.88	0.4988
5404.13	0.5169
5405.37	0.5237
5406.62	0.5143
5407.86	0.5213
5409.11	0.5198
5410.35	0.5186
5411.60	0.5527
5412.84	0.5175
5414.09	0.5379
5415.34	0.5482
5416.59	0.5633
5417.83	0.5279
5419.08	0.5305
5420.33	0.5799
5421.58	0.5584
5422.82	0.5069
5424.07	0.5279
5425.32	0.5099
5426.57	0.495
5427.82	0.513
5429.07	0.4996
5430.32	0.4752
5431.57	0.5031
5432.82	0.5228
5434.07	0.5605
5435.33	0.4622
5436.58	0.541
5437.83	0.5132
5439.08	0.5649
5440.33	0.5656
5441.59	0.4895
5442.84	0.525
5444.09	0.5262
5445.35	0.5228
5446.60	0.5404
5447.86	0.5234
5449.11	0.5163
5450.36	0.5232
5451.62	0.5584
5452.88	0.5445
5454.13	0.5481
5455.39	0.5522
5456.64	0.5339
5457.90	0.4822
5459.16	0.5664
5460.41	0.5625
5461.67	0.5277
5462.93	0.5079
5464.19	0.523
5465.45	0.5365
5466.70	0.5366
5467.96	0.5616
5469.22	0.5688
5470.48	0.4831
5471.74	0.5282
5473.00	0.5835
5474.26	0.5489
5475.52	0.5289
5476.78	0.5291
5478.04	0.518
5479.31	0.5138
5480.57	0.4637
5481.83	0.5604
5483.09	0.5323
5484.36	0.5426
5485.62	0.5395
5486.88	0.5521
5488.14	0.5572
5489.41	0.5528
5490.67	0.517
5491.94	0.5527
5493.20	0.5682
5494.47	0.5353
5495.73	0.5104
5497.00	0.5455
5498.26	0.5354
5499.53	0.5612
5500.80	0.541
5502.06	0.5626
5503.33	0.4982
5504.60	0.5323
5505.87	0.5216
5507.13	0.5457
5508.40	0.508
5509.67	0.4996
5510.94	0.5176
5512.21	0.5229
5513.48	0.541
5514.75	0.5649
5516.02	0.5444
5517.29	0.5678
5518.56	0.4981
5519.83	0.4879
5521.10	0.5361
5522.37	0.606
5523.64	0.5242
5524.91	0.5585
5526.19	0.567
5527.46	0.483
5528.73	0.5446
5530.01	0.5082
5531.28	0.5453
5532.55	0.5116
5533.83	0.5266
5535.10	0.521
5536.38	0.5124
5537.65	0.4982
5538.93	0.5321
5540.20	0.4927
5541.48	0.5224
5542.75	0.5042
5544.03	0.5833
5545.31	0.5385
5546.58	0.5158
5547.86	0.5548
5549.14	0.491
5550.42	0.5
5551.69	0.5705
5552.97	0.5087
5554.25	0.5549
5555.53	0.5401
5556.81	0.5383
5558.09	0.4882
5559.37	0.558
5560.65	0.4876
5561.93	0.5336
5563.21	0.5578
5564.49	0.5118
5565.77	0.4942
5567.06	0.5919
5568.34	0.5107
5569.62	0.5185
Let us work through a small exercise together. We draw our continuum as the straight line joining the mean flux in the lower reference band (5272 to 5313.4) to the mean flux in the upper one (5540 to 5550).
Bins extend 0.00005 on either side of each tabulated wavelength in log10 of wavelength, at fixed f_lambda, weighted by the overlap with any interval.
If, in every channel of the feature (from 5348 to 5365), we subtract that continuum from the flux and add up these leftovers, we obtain 0.14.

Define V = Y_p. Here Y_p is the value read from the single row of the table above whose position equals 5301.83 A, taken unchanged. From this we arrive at 0.5478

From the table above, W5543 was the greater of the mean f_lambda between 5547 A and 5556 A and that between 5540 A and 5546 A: 0.531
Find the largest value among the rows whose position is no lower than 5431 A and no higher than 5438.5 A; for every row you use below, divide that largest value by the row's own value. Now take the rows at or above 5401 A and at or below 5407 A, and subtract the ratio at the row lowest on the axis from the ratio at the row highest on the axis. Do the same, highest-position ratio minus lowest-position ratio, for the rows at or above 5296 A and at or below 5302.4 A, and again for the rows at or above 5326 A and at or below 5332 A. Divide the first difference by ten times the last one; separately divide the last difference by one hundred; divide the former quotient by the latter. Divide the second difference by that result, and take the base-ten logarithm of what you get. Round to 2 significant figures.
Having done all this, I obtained -5.1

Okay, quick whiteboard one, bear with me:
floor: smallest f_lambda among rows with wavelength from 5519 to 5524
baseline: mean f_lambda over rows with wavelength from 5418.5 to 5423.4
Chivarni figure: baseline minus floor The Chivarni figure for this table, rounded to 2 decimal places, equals 0.06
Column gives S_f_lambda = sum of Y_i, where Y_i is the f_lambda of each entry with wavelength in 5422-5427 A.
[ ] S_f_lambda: 2.04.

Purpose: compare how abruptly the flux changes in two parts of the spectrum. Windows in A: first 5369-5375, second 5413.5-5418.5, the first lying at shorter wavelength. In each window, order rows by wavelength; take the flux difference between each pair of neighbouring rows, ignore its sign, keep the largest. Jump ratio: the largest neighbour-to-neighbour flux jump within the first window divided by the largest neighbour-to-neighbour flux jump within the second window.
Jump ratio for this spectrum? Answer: 3.1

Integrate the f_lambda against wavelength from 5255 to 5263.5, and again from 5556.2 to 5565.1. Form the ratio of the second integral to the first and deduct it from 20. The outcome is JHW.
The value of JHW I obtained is 19.0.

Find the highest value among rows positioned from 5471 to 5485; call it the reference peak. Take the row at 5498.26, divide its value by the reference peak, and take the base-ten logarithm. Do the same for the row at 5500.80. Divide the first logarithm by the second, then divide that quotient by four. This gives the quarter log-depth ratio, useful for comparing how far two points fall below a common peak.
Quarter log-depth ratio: 0.28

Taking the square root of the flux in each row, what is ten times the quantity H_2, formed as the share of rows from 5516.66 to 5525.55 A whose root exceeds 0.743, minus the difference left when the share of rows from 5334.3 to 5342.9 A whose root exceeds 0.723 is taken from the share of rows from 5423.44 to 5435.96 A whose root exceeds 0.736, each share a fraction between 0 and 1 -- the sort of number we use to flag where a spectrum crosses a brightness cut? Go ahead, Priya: 7.6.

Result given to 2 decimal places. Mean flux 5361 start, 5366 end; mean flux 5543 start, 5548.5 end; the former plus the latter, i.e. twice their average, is 1.12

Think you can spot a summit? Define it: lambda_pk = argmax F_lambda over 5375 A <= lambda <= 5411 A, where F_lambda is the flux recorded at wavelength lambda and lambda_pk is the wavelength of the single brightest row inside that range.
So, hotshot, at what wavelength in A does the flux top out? 5375.58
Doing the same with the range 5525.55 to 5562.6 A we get 5544.03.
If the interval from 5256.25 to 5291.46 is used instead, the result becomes 5287.20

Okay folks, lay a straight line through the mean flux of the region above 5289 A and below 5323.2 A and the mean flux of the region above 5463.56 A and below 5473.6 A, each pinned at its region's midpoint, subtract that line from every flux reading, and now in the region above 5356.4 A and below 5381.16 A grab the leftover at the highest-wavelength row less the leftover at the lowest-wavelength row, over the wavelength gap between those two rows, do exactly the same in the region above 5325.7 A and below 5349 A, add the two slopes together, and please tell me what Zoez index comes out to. 0.0027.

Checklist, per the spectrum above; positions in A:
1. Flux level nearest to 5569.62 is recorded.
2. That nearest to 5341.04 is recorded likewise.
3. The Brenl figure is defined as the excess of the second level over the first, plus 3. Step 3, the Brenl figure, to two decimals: 3.02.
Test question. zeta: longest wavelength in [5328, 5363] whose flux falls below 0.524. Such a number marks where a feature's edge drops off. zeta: 5357.05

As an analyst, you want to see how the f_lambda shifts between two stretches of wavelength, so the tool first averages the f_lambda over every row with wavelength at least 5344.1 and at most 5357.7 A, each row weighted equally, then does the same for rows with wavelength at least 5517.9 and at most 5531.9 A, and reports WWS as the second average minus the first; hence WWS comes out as -0.020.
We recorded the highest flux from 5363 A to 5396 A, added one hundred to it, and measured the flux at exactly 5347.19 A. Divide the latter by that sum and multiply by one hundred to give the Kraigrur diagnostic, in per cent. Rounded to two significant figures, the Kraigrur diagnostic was 0.56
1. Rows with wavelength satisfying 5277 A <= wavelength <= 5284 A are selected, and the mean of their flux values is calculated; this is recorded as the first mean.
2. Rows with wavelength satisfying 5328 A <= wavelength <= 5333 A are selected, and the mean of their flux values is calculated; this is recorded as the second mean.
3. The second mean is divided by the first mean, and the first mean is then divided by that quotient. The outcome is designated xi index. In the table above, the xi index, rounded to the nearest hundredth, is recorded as 0.56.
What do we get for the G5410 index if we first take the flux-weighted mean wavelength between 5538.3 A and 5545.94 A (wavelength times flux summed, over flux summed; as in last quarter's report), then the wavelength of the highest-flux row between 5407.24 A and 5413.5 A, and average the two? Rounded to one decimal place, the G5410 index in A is 5476.9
